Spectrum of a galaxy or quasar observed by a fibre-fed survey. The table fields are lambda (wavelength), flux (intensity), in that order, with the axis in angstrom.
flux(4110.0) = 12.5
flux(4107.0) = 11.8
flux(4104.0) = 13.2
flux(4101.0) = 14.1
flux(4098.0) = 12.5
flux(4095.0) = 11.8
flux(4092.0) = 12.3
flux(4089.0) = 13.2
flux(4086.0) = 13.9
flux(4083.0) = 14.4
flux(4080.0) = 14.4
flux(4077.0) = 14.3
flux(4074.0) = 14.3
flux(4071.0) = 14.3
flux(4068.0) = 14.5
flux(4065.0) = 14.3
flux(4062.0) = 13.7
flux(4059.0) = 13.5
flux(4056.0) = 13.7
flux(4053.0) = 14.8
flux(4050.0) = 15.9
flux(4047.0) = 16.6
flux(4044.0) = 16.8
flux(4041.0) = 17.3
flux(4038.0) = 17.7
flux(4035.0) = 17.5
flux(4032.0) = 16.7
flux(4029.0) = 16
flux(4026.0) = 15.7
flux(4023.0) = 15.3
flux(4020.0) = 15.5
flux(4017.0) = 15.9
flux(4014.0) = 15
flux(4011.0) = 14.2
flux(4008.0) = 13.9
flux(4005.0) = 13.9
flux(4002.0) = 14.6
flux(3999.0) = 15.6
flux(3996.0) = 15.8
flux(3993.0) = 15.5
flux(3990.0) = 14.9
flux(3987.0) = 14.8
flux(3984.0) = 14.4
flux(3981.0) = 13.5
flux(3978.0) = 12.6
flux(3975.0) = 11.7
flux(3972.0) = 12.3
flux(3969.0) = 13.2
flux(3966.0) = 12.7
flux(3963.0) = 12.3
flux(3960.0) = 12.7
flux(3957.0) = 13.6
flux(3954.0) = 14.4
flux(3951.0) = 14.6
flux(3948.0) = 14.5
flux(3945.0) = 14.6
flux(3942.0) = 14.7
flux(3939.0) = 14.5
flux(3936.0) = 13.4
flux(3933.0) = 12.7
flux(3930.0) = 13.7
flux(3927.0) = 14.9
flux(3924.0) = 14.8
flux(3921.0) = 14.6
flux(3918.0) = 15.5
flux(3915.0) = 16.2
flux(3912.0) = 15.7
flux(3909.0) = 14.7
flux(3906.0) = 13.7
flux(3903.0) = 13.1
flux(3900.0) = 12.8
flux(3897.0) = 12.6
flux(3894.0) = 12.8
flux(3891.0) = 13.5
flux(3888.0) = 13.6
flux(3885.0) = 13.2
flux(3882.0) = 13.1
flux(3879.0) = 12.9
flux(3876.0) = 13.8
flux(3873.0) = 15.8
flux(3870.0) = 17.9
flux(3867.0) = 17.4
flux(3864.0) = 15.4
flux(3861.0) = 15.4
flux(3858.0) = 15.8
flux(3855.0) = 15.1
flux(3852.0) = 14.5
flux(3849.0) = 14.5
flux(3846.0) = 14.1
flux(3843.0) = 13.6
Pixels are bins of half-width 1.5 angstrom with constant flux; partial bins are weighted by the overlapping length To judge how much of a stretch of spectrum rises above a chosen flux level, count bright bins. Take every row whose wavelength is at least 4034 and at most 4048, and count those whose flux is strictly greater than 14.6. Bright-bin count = 5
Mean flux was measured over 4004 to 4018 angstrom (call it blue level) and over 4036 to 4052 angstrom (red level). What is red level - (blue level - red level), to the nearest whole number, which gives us 19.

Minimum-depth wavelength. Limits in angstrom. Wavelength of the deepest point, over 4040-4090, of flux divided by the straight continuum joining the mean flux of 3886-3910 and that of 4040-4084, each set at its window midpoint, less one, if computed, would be 4089.0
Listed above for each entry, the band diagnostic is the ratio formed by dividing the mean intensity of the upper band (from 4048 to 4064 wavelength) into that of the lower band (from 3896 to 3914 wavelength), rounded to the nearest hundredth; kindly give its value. 0.96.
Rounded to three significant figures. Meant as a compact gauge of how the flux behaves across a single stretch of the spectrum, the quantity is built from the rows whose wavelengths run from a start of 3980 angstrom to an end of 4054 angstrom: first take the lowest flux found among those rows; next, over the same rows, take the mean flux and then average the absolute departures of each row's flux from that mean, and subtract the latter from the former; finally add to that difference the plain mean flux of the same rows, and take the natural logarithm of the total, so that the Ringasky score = 3.34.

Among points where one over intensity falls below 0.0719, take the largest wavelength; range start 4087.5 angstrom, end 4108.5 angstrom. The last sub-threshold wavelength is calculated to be 4101.0 angstrom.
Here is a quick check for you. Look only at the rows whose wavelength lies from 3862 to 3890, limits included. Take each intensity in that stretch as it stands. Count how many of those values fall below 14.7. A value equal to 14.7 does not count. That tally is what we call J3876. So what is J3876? 5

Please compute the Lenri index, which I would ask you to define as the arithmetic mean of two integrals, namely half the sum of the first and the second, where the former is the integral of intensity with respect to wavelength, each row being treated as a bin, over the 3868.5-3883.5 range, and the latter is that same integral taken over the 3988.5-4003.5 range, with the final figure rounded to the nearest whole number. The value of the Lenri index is 225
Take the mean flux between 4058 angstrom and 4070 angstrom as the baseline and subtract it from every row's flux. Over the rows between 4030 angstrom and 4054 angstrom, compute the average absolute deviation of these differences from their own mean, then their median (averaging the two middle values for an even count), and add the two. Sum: 3.4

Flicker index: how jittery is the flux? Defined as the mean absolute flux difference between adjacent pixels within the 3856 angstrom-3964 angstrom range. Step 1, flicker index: 0.63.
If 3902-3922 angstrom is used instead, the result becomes 0.78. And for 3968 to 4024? 0.56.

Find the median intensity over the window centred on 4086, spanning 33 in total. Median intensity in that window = 14.1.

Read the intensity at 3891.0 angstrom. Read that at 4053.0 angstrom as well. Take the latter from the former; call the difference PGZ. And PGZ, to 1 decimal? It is -1.3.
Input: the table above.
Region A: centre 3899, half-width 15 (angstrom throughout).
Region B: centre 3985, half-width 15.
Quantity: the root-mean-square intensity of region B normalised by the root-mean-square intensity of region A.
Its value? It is 1.04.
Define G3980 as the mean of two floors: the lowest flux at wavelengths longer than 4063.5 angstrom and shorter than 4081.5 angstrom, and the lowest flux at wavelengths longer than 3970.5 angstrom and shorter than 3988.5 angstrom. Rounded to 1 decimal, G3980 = 13.0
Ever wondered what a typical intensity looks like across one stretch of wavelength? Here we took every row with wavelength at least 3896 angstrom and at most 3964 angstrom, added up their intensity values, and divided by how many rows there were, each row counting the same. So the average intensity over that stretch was 14.1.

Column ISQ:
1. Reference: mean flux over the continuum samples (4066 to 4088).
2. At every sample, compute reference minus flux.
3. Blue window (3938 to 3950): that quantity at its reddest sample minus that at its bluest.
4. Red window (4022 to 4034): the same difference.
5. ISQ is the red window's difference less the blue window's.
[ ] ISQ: -1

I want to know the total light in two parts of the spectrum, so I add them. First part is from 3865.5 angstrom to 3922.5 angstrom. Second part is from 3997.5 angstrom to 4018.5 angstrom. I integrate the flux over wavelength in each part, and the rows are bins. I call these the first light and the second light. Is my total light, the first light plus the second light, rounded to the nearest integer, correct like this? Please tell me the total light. 1128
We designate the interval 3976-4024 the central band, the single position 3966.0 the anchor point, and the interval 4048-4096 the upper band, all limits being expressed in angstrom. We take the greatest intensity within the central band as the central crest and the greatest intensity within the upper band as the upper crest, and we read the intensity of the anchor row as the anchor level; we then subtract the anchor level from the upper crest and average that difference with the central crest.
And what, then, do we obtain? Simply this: 9.55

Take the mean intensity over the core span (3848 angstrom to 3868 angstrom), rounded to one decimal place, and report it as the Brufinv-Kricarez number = 15.4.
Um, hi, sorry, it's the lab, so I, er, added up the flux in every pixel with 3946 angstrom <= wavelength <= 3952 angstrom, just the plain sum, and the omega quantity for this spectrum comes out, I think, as 29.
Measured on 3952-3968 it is 66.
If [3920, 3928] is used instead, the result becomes 44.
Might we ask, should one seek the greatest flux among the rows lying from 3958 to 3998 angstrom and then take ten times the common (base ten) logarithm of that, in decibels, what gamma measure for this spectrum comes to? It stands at 12.0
